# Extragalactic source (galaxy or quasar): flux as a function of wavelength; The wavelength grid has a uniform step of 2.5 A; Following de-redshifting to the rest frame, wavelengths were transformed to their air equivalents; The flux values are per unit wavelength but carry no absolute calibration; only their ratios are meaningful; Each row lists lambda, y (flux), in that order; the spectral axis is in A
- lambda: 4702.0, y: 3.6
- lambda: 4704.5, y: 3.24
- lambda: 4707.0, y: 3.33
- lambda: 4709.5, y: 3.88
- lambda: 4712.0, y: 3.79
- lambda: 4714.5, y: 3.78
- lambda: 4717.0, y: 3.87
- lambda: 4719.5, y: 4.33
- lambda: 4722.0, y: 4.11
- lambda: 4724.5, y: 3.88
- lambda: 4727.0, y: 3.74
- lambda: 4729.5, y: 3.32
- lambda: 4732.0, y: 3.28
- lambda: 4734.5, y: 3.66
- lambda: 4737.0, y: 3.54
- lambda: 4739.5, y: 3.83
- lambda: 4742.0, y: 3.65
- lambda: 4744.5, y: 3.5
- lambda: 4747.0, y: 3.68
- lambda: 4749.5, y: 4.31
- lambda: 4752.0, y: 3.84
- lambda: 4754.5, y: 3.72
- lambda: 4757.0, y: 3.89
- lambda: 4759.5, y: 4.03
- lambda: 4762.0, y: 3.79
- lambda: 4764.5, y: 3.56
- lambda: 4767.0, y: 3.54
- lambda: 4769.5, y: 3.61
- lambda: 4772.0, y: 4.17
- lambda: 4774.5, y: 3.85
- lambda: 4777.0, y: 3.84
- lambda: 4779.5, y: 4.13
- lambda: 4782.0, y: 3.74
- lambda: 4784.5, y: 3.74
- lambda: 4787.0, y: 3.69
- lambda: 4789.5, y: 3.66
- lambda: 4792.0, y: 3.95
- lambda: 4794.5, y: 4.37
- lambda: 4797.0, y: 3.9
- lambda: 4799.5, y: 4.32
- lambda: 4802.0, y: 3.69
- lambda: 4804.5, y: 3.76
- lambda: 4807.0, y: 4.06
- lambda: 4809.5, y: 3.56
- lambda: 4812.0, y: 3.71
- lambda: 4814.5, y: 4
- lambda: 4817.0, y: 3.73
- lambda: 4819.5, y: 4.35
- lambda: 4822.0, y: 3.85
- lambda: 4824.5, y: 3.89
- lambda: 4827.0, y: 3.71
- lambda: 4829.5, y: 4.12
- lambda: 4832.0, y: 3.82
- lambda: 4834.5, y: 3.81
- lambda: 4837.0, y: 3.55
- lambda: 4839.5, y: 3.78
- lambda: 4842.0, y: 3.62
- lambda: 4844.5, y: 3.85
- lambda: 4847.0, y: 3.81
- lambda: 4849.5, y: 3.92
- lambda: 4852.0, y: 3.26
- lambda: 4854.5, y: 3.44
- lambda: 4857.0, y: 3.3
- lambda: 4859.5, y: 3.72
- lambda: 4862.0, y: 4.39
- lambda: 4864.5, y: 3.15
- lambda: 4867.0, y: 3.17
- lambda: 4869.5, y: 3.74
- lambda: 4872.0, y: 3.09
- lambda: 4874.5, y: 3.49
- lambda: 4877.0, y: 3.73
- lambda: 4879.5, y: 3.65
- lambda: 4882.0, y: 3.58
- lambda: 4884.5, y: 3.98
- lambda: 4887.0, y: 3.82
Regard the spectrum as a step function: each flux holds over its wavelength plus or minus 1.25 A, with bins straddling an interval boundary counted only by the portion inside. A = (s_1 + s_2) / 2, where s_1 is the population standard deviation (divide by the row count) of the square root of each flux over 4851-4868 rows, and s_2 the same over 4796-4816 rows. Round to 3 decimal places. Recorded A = 0.082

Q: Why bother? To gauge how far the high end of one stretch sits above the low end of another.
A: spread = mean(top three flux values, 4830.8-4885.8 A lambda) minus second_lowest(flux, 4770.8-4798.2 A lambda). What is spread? 0.41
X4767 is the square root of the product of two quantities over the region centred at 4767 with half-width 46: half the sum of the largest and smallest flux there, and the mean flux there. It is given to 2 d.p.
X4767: 3.81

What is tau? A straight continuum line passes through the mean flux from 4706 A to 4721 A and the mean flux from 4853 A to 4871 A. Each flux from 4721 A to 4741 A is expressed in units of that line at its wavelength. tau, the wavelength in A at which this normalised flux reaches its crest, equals 4722.0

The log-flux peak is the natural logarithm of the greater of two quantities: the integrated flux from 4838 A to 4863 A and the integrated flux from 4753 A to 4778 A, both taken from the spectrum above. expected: 4.554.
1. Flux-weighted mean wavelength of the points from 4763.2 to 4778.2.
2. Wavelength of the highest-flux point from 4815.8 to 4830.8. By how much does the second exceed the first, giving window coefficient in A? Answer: 48.6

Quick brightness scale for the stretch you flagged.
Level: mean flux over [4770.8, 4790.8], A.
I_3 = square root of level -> 1.963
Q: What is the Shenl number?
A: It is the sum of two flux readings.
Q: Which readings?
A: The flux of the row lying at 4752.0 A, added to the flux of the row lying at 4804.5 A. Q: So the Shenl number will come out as 7.6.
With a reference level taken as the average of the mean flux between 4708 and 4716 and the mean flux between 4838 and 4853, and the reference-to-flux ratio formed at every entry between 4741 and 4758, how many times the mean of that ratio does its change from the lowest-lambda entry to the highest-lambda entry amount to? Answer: -0.064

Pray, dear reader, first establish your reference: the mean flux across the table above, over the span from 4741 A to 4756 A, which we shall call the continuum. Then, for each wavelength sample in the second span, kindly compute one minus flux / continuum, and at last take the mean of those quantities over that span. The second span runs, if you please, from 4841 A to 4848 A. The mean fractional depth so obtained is 0.006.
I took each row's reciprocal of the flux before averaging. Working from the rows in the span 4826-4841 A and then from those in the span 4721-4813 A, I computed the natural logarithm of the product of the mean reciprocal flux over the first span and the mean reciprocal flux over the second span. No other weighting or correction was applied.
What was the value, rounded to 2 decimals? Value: -2.66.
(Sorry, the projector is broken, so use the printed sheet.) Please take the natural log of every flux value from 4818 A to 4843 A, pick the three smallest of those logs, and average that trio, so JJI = 1.29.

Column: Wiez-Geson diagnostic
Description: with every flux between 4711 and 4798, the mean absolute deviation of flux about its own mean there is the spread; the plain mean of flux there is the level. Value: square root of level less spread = 1.90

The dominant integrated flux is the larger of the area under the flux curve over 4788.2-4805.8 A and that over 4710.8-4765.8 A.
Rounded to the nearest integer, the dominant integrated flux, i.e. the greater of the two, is 208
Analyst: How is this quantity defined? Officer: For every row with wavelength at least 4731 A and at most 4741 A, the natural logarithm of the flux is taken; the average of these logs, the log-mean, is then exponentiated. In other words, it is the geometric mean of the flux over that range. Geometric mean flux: 3.57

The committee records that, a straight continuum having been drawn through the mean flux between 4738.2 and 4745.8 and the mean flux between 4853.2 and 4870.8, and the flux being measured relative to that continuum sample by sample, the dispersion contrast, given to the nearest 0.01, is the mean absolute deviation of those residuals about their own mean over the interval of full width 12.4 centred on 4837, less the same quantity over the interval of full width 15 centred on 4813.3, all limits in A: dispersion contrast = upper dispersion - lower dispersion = -0.13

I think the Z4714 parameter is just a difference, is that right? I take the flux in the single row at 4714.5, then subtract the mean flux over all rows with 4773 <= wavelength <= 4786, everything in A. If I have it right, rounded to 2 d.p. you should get -0.08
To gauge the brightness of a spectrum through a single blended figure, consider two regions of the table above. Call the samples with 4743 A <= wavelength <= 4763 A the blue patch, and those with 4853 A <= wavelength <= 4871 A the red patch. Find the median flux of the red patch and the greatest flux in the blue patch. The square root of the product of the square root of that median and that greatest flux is 2.83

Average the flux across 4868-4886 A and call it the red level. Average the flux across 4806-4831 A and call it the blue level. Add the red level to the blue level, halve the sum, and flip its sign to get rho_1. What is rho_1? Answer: -3.75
